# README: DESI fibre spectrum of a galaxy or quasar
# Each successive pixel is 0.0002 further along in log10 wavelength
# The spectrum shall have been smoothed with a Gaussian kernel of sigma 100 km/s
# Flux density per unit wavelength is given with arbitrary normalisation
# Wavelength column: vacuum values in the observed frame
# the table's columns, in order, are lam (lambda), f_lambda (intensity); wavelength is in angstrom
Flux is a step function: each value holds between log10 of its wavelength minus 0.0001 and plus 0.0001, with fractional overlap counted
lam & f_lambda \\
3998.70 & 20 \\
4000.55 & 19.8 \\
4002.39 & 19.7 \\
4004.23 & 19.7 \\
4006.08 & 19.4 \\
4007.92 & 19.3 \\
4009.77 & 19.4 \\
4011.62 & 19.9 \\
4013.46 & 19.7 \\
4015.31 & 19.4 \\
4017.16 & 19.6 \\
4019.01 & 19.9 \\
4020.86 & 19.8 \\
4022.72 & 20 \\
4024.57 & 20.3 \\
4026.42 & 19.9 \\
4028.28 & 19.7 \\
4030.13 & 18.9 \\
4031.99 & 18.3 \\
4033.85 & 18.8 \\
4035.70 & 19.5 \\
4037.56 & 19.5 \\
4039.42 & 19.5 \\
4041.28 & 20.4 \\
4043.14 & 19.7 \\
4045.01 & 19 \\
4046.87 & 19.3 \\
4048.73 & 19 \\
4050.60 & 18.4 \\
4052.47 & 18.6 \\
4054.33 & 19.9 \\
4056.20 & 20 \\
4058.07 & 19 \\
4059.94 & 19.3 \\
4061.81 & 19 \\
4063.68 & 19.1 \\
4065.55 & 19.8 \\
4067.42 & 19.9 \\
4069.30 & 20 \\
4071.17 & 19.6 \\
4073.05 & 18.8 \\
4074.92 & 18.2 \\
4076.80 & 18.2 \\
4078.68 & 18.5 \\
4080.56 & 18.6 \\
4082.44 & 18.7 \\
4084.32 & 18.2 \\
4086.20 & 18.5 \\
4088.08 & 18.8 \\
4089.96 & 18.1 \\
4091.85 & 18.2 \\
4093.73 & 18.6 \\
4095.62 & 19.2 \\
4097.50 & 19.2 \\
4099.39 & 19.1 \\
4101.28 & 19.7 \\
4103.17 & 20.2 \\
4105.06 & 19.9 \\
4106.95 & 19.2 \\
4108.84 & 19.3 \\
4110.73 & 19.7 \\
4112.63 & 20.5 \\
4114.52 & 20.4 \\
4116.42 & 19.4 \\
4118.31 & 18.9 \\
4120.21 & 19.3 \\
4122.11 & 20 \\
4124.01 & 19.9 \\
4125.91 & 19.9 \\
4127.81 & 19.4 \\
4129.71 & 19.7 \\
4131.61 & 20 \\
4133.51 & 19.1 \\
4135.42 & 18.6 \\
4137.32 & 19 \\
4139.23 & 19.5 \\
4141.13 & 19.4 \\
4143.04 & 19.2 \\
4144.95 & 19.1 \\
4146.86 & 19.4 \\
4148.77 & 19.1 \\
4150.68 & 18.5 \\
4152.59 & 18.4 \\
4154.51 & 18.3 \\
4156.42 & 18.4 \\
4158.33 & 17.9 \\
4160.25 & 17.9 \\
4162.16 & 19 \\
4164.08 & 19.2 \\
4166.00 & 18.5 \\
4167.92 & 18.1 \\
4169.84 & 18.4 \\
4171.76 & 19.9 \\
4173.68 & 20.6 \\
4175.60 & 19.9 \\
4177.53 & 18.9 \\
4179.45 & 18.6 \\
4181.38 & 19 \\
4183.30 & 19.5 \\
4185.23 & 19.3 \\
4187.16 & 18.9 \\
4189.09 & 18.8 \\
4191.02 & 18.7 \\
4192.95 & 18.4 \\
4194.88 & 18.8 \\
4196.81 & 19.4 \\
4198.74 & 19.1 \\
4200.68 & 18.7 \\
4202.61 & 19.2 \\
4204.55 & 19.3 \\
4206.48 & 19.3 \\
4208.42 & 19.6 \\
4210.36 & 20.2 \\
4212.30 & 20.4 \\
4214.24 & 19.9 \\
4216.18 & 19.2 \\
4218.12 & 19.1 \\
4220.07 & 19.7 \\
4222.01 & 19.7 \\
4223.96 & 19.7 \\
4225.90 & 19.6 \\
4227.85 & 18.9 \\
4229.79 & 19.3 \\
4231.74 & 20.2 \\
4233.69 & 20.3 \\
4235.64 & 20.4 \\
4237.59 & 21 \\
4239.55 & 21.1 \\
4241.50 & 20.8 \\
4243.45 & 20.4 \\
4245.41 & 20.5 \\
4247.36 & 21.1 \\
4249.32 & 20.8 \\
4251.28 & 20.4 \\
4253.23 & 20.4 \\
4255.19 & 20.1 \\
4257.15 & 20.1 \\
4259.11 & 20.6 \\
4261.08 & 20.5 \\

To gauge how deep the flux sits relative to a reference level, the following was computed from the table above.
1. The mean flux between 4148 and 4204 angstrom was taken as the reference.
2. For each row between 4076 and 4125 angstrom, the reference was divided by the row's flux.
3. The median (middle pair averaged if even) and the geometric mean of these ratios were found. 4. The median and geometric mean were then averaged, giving 0.984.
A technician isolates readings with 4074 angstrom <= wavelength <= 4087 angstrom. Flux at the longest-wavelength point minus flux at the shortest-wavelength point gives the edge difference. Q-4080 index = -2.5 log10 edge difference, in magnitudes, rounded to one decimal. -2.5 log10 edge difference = 1.3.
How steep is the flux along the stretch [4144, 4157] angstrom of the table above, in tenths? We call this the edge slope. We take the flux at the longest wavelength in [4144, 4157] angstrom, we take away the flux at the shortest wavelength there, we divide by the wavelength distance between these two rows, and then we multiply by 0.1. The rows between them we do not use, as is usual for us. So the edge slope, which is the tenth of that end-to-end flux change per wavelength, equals -0.006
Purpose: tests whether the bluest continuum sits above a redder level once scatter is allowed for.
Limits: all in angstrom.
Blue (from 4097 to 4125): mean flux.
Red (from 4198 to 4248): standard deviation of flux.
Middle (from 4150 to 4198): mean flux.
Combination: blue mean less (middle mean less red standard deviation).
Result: 1.5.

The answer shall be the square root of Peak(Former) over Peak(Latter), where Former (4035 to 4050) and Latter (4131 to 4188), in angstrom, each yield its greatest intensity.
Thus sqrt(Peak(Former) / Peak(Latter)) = 0.995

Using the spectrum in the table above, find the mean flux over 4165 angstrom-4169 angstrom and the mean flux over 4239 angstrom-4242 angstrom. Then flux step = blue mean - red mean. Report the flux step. -2.7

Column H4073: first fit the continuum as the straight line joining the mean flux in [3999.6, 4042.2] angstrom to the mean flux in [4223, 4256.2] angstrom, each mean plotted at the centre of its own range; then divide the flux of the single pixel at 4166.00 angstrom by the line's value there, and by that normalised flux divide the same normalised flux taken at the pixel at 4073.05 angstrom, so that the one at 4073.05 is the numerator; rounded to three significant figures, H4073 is 1.03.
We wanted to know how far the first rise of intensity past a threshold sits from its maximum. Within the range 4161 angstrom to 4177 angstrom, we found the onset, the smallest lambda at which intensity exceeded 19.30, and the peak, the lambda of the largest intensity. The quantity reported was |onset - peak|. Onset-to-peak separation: 1.9 angstrom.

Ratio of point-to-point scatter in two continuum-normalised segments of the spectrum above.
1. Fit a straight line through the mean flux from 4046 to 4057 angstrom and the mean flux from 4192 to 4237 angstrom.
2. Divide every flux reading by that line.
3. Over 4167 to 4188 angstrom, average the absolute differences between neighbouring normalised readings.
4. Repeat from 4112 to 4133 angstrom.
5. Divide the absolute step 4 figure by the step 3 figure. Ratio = 0.65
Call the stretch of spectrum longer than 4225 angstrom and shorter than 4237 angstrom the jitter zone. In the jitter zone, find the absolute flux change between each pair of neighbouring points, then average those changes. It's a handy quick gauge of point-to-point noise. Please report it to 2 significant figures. 0.44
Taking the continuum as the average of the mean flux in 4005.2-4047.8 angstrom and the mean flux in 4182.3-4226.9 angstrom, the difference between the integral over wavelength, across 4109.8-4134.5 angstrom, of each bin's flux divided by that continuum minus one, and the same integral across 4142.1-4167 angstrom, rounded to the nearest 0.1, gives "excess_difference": 1.3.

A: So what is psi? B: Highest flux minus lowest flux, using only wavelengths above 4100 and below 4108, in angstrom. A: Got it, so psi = 1.0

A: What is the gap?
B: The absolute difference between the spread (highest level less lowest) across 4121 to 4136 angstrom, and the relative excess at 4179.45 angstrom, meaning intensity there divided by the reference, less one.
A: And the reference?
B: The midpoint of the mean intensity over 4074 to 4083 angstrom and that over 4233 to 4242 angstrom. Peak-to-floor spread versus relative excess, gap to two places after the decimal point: 1.45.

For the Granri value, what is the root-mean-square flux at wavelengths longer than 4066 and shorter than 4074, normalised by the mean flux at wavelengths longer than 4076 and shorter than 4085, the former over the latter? 1.062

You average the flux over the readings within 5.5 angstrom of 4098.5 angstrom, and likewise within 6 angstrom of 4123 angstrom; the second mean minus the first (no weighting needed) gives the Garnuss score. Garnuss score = 0.23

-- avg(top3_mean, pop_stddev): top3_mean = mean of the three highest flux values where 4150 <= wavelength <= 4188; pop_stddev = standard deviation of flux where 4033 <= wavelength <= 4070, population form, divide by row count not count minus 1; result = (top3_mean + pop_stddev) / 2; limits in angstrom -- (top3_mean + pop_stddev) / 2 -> 10.3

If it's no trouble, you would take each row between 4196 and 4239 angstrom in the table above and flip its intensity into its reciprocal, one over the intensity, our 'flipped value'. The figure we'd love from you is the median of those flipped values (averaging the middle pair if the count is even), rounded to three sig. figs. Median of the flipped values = 0.0510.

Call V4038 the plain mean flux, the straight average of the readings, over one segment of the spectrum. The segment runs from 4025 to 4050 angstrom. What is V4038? 19.35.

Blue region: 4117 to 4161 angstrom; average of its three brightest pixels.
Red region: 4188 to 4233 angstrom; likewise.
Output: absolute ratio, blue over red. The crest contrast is 0.985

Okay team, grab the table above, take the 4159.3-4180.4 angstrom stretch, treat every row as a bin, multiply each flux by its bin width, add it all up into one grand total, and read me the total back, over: 401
